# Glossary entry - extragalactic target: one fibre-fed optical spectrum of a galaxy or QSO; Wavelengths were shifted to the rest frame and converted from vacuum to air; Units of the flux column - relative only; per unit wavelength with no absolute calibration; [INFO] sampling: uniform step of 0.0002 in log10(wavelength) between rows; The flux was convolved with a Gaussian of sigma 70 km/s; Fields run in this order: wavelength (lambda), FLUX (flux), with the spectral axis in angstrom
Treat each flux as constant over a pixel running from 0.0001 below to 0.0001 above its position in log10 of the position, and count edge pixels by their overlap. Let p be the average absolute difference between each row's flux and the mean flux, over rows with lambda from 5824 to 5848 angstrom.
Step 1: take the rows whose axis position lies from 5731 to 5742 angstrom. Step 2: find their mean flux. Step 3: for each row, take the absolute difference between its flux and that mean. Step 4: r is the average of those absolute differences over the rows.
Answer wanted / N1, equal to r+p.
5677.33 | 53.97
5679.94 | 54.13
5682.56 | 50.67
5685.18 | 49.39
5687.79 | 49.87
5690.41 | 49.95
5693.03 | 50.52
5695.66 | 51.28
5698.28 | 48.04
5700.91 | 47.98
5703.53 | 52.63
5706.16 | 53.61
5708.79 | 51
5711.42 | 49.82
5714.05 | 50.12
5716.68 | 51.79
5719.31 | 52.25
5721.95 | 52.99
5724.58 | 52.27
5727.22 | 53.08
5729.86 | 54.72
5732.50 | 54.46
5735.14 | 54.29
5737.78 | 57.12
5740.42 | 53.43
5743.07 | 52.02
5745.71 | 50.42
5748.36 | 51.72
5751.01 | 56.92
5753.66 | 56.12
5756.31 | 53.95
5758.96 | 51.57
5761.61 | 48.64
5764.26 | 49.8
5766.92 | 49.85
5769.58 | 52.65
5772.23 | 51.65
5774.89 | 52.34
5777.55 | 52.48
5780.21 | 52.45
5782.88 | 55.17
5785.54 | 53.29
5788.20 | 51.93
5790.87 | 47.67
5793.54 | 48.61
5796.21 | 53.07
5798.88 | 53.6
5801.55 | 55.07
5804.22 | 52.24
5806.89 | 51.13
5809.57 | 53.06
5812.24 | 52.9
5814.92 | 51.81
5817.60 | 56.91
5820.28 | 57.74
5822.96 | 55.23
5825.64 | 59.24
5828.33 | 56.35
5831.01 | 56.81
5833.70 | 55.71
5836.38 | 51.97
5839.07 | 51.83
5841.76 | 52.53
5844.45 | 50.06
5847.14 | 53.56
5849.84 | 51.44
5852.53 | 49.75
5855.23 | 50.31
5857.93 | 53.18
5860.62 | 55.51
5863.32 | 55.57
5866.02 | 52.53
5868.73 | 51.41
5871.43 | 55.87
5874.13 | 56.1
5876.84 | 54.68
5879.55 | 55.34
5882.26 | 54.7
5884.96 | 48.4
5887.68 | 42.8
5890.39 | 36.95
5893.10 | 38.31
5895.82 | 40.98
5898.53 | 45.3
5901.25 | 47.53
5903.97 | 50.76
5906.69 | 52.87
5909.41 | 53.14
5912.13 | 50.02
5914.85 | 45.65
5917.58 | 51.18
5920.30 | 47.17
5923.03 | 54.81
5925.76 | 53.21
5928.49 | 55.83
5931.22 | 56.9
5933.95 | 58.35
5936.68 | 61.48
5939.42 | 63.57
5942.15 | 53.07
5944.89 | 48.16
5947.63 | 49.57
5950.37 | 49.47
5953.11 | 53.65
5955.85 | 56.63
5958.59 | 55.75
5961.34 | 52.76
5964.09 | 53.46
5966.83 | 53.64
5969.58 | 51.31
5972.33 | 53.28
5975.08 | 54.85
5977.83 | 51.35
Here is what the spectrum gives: 3.6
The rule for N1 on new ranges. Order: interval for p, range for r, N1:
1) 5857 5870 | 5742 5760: 3.6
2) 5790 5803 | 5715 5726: 3.1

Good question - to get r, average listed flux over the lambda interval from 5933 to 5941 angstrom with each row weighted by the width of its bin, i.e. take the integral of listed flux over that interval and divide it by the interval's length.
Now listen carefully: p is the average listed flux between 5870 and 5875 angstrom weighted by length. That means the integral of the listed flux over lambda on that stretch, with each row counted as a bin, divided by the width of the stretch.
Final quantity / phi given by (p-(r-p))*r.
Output 3108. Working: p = 56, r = 61.1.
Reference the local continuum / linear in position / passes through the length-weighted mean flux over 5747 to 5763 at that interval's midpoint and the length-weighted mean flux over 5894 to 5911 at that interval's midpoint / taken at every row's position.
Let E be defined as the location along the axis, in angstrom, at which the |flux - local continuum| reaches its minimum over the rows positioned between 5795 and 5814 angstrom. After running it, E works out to 5806.89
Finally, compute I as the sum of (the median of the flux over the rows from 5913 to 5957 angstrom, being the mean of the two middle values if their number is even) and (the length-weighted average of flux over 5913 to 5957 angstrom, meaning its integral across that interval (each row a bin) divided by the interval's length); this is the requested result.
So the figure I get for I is 107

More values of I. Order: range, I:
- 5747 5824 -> 105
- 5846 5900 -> 102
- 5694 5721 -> 102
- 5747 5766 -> 104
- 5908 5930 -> 104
